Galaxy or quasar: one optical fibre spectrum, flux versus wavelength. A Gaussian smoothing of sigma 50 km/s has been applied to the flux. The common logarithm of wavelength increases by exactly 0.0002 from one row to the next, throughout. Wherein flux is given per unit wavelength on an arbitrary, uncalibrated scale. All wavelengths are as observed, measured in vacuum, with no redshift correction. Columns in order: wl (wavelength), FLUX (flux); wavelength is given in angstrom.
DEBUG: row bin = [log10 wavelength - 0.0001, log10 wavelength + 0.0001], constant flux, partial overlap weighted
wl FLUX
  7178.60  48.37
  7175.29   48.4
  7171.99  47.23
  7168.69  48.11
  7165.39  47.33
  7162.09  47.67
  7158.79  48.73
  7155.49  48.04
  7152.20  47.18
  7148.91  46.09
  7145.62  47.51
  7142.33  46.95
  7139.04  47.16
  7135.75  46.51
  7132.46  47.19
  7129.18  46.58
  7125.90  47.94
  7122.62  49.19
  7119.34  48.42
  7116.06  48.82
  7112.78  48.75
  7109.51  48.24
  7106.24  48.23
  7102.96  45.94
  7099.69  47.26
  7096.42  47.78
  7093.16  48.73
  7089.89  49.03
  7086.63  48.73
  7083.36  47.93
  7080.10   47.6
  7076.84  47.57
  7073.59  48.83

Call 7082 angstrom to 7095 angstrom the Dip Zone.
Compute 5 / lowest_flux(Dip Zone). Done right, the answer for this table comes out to 0.104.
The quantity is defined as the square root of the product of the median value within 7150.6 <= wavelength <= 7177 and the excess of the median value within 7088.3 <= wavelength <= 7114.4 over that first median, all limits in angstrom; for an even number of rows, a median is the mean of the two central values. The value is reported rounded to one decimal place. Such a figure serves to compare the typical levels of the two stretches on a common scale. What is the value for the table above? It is 4.3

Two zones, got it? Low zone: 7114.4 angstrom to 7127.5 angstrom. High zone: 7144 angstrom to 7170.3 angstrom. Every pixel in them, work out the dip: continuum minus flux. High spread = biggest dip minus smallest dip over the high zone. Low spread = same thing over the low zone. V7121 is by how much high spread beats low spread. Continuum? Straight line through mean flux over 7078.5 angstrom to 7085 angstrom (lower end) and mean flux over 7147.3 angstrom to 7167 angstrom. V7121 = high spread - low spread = 1.4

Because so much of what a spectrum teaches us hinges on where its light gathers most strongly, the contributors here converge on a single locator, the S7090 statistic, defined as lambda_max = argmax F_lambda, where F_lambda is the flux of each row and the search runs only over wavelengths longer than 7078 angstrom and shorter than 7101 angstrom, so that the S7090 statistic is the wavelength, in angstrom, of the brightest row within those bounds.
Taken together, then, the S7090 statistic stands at 7089.89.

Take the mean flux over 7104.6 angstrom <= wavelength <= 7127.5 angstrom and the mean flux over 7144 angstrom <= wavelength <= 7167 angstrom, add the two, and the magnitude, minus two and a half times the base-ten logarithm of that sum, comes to -4.96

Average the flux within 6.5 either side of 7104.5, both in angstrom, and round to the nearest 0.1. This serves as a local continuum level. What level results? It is 47.4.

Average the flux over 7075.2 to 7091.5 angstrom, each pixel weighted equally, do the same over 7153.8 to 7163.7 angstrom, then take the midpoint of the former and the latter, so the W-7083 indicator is 48.16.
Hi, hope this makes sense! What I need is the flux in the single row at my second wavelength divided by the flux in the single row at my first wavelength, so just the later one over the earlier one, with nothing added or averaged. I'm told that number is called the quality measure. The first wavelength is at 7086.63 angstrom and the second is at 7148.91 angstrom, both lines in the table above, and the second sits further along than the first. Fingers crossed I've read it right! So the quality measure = 0.946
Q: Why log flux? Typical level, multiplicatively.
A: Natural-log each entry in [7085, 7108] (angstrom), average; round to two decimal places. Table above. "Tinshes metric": 3.87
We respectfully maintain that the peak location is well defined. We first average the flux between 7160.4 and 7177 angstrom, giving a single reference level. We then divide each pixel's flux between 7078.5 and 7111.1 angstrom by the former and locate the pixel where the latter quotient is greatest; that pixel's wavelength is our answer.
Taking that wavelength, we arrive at 7089.89 angstrom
